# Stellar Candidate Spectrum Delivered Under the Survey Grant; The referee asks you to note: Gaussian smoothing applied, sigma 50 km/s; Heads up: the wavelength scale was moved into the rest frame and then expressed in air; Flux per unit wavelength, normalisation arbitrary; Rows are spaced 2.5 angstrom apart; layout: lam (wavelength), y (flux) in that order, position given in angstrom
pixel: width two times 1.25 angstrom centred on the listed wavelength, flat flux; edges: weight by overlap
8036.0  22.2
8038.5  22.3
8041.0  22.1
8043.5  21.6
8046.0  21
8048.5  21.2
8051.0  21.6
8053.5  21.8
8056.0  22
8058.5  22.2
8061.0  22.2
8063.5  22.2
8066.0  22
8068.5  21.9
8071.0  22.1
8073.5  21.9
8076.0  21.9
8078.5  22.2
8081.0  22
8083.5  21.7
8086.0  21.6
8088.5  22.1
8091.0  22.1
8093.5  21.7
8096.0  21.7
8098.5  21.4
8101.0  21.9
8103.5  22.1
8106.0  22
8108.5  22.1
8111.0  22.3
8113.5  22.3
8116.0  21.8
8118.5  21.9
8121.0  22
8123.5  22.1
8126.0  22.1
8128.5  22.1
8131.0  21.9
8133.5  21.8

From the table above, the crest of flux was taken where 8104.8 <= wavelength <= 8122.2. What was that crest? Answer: 22.3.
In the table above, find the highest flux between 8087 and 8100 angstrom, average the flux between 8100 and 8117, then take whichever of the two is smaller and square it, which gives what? 487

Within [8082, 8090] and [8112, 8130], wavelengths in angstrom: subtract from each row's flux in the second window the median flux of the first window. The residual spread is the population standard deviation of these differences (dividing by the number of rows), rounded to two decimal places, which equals 0.15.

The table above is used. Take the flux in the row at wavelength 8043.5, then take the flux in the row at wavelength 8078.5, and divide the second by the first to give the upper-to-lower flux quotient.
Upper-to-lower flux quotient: 1.03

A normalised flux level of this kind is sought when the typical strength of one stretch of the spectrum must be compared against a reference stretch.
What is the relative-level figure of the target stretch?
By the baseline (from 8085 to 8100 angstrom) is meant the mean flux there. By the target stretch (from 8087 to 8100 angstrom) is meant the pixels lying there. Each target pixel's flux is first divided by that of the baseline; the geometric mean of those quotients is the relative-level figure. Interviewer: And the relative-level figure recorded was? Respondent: 1.00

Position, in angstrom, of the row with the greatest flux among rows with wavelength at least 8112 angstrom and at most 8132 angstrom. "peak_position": 8113.5 angstrom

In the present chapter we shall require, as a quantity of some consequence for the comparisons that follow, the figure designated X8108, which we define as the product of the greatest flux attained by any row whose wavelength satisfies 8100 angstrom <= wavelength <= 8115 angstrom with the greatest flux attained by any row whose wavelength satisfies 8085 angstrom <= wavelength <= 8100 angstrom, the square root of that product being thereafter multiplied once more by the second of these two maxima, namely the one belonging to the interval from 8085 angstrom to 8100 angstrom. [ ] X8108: 491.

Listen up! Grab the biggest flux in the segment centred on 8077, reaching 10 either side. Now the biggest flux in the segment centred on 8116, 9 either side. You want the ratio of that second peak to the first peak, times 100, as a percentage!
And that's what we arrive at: 100.5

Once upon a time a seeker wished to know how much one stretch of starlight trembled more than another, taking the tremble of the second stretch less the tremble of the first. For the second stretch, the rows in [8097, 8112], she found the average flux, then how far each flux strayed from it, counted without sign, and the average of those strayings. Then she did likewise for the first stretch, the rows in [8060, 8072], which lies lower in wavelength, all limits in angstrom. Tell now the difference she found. 0.11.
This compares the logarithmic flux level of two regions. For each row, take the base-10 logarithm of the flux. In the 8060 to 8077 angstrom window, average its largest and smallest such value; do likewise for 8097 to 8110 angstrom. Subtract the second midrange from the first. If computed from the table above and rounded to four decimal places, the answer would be 0.0060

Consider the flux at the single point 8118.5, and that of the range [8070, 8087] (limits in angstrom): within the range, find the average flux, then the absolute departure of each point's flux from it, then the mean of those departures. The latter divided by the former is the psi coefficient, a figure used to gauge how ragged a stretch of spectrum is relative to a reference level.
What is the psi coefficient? 0.007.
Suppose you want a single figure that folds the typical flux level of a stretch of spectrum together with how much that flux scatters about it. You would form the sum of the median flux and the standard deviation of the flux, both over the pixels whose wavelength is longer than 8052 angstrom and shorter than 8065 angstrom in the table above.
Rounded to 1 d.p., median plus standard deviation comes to 22.4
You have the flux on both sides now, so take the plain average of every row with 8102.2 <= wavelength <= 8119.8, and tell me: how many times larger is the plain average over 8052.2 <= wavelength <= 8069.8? 1.00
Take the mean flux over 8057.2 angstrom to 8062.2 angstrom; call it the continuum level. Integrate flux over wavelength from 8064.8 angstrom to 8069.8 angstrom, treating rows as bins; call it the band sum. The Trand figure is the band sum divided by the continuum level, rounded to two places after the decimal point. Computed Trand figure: 4.94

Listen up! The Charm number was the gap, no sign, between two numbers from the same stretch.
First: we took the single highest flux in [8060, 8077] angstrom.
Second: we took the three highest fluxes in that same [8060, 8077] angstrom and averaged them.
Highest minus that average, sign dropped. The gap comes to 0.033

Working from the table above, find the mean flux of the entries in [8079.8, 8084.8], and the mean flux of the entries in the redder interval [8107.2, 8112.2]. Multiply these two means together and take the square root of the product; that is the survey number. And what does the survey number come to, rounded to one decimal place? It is 22.0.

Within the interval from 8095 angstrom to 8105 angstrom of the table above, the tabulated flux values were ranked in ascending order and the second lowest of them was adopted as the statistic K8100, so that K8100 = 21.7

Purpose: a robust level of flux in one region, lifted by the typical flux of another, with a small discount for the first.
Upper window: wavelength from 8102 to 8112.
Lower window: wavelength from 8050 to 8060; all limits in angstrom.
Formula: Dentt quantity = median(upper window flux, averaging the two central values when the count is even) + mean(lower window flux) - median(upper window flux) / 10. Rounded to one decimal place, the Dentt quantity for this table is 41.8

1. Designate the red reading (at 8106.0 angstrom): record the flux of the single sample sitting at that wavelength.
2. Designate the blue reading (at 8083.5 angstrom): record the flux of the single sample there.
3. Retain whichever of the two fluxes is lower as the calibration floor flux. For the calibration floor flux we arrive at 21.7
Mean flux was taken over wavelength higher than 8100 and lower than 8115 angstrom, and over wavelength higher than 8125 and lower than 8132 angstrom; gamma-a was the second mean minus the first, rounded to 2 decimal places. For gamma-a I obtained -0.08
